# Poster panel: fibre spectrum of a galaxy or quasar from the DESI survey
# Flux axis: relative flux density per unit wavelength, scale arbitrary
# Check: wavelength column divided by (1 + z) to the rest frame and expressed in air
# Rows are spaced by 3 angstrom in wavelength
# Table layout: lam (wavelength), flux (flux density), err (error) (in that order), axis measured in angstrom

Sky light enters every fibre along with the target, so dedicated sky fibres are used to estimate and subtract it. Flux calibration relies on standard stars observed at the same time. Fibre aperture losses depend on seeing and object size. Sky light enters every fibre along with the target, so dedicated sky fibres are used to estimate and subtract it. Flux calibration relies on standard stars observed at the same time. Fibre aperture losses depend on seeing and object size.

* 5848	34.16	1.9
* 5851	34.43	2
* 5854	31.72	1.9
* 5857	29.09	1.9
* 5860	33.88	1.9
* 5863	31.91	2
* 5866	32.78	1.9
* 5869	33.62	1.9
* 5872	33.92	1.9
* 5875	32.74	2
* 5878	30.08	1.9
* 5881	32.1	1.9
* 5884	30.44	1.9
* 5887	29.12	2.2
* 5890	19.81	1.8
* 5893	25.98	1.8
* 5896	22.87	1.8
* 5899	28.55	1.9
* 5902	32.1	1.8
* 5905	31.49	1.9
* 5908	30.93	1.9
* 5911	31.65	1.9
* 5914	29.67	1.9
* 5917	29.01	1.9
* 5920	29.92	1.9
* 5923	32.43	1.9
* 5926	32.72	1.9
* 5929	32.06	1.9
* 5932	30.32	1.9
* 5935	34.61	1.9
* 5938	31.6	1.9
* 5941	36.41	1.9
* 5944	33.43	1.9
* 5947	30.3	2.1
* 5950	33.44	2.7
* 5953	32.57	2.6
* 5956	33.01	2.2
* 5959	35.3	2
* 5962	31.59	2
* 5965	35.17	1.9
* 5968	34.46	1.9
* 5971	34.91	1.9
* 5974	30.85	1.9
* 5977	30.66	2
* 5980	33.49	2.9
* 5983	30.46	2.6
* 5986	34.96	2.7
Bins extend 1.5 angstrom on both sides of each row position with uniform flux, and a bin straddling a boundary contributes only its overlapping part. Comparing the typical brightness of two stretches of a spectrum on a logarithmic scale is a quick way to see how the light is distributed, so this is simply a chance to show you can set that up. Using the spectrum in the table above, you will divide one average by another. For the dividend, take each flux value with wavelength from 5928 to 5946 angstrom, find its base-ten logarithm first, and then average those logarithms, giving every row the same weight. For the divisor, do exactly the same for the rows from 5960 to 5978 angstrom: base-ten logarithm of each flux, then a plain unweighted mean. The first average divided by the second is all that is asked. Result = 1.00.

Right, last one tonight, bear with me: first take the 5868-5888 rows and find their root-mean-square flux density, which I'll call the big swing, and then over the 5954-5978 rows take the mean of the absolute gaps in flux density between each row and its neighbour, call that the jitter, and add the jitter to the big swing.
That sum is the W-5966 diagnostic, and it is 33.9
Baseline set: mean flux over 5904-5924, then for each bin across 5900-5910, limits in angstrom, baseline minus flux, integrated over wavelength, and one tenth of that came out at -0.7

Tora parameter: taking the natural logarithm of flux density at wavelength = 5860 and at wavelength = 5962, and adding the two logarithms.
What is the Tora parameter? 6.98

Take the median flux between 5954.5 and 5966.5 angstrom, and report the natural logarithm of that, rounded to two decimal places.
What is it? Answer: 3.53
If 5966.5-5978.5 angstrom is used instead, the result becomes 3.49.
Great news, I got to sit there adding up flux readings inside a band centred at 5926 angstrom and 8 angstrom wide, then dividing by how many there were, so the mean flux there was 32.4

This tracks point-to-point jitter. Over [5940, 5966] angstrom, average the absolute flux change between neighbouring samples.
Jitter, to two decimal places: 2.52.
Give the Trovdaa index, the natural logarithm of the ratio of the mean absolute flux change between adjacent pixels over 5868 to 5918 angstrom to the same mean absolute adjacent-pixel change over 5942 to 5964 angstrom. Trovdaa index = 0.14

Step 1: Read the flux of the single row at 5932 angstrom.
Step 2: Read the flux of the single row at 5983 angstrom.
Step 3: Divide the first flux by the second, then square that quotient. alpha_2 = 1.0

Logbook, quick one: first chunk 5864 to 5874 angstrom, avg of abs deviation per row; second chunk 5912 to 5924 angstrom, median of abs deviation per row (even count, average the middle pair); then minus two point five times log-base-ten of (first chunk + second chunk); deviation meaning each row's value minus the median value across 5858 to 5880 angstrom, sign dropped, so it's -1.40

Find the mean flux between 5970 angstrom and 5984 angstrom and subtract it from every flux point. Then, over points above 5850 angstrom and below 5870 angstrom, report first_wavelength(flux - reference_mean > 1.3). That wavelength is 5851 angstrom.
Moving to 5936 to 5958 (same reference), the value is 5941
